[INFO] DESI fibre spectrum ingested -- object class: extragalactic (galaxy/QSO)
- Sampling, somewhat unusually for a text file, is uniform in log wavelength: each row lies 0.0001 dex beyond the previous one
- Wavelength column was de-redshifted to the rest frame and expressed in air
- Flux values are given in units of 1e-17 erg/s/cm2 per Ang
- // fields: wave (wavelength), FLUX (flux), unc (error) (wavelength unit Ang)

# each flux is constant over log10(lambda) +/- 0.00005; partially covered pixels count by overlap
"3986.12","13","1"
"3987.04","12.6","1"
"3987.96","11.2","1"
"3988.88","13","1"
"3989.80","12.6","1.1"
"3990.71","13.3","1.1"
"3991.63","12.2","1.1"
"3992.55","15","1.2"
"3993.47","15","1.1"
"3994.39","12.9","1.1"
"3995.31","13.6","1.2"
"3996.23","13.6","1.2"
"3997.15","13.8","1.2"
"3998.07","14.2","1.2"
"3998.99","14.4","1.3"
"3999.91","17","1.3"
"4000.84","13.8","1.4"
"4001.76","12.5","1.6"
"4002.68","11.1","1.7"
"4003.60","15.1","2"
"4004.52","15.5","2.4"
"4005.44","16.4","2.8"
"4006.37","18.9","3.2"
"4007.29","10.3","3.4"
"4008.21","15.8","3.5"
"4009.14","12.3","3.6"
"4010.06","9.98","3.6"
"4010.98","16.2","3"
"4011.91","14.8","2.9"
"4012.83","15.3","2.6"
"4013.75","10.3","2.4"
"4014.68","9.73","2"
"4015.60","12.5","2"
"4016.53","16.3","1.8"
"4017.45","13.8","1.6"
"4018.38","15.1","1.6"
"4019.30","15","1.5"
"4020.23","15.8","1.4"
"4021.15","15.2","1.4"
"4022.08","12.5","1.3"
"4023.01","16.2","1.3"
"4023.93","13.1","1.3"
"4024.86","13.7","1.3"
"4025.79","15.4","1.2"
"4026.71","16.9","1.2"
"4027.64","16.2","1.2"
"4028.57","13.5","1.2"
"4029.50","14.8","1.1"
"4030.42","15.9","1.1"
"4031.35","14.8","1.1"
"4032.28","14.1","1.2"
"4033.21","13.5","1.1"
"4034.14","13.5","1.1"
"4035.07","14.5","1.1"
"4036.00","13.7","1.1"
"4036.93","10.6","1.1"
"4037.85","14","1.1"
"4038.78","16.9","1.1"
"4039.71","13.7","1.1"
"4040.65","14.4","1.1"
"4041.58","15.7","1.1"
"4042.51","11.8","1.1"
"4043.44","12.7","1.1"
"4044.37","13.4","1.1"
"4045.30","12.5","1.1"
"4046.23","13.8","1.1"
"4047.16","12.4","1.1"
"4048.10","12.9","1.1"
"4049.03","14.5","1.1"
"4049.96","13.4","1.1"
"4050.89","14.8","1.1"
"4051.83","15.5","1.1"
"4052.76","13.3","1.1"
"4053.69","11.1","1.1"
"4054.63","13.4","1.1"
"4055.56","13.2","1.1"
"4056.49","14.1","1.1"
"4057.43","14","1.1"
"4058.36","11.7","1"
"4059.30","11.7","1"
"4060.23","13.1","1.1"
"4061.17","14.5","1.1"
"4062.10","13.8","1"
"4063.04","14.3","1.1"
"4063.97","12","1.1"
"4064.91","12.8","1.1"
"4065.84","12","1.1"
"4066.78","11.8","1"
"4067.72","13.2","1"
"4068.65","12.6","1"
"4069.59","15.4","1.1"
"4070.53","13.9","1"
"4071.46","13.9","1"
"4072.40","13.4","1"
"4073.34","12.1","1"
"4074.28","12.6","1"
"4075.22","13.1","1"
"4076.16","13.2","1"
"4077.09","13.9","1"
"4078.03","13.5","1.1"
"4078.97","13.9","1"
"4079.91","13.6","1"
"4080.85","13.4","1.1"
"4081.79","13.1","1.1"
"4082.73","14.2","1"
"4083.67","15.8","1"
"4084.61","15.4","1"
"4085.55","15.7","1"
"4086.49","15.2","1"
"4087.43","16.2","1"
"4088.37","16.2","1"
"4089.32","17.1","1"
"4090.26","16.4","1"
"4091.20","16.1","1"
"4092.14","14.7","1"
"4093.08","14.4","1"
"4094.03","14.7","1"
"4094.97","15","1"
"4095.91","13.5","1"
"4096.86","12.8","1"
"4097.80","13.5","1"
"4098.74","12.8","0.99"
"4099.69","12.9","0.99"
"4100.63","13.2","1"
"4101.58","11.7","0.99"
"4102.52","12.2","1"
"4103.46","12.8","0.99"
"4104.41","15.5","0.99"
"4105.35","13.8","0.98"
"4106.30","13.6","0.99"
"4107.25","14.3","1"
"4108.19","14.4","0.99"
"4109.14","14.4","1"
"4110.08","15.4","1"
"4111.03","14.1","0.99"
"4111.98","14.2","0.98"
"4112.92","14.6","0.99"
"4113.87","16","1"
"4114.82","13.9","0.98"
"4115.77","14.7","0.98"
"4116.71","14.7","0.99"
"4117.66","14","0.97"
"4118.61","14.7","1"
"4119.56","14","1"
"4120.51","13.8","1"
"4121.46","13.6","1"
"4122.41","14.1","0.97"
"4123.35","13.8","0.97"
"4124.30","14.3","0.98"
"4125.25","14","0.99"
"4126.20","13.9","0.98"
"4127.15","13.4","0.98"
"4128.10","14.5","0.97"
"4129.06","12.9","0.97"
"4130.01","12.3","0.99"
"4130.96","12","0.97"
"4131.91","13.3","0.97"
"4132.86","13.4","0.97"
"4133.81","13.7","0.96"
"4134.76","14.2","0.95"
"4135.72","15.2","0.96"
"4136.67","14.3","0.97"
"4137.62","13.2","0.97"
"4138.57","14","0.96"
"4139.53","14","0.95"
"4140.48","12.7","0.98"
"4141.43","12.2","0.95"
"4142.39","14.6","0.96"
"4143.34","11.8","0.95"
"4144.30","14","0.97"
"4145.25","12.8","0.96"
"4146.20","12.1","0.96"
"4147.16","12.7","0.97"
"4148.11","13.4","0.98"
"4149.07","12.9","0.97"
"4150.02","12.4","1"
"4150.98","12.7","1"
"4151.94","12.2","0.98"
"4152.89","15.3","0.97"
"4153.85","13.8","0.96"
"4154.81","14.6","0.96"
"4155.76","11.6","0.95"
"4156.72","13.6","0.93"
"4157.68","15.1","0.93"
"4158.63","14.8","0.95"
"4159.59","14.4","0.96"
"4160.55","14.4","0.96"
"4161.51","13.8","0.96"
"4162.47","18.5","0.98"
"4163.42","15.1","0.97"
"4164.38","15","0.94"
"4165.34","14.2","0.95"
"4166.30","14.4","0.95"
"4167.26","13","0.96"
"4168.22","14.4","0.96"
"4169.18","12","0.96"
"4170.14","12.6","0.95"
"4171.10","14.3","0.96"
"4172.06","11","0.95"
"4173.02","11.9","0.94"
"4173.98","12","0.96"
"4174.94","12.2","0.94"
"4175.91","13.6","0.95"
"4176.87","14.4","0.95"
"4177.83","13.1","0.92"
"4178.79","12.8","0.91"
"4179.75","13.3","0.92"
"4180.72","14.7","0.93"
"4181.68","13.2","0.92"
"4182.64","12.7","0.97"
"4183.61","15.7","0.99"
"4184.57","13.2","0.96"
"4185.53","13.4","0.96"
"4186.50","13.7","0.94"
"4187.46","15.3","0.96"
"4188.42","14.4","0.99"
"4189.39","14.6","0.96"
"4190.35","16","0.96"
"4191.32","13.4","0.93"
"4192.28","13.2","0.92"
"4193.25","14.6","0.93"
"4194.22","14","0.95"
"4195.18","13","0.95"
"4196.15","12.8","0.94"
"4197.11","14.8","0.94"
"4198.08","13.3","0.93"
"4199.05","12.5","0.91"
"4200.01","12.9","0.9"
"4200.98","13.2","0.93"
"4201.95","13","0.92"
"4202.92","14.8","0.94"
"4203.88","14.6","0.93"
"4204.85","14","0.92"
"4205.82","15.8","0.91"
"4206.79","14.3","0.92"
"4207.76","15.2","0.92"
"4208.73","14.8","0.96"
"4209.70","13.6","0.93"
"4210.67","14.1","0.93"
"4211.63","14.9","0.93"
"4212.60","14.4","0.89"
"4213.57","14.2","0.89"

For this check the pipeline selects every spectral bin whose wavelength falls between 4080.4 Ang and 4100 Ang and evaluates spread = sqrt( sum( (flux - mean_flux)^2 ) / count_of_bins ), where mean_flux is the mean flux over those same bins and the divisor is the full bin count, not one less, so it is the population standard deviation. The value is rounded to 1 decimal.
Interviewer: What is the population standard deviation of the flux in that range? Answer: 1.3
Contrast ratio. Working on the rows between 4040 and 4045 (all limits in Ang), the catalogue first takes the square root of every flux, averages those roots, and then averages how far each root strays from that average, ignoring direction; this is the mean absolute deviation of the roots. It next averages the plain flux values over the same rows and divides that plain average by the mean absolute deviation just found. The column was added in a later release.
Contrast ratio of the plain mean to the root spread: 87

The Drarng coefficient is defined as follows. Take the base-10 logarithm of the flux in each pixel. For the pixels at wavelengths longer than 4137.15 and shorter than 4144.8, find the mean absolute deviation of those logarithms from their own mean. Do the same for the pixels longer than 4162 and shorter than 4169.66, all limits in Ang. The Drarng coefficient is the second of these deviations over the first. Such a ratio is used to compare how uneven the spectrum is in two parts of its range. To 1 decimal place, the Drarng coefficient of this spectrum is 1.3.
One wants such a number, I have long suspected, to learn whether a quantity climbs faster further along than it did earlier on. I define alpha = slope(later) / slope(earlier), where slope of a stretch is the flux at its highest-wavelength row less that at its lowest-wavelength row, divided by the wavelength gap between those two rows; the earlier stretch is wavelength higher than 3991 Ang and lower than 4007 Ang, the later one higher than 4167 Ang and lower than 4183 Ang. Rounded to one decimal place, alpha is 0.0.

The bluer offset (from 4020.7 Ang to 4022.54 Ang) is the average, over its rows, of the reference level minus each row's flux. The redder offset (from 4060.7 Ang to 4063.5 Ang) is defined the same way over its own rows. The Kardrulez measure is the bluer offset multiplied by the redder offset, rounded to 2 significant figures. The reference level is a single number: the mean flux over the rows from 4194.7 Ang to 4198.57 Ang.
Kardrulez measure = 0.27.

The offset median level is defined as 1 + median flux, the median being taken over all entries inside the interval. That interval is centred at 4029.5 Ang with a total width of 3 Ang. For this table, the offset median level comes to 15.8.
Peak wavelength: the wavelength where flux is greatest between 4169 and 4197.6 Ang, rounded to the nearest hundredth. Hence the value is 4190.35 Ang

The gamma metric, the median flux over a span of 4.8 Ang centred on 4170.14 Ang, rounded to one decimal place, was 12.6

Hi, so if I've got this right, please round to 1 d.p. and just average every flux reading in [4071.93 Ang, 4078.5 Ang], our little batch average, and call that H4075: 13.1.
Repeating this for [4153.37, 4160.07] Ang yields 14.0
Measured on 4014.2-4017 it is 12.8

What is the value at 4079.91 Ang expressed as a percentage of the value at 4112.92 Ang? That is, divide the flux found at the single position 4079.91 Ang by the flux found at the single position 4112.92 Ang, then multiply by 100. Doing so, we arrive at 93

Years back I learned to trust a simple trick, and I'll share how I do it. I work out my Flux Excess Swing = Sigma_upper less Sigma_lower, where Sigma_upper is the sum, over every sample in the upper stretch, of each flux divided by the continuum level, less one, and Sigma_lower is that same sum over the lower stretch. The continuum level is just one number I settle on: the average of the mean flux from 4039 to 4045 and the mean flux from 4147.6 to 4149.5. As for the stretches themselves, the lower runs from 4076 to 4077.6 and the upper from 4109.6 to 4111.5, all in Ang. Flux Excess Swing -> 0.18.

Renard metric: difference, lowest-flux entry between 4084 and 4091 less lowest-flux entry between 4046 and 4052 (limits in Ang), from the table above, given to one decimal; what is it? 2.8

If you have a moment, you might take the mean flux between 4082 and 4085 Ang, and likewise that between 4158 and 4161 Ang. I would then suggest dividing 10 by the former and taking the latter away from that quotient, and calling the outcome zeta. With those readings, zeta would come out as -13.9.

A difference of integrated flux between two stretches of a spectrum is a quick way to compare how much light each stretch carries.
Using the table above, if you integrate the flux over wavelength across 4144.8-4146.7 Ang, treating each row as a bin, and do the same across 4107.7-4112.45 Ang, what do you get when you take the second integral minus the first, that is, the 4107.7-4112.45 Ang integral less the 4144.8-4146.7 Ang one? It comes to 45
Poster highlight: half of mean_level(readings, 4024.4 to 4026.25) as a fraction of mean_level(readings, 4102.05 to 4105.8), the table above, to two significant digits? 0.54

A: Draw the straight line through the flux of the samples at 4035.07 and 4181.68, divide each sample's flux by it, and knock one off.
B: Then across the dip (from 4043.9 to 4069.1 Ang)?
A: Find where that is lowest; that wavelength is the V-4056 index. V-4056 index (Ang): 4053.69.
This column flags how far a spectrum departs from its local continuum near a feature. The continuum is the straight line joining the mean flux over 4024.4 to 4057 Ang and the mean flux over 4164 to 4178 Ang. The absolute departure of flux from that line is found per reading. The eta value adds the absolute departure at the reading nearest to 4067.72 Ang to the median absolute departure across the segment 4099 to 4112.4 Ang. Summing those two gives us 1.4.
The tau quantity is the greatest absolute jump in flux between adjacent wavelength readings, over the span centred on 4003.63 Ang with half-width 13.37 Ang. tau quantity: 9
